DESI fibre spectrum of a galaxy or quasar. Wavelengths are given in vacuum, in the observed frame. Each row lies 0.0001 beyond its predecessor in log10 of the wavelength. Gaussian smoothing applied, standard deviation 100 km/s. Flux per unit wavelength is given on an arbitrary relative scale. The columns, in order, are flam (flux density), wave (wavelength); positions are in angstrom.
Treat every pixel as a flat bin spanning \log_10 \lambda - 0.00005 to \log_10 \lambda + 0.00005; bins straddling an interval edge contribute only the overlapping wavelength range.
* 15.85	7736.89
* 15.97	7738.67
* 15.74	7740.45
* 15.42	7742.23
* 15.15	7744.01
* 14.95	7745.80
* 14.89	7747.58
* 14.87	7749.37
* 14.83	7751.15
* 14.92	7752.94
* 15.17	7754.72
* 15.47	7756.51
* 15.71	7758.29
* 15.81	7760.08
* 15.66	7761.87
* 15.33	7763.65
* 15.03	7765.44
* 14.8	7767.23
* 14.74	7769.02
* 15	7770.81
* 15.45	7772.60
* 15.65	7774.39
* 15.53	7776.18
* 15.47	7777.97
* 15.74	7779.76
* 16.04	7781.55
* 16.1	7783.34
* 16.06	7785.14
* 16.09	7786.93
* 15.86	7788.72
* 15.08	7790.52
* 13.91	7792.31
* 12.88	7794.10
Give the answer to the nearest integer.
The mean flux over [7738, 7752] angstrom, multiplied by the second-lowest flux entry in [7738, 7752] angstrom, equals 226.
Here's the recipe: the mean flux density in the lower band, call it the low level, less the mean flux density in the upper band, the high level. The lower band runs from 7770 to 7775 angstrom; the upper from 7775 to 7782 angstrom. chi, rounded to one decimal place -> -0.3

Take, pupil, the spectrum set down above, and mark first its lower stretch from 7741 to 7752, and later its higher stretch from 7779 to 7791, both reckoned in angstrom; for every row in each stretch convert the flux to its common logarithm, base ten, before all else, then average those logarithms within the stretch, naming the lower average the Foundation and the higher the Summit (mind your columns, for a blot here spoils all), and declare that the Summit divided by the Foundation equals 1.02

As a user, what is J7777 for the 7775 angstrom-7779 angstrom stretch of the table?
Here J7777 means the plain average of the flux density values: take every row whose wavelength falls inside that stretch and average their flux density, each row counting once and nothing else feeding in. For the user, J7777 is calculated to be 15.5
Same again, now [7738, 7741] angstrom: 15.9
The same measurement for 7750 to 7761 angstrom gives 15.3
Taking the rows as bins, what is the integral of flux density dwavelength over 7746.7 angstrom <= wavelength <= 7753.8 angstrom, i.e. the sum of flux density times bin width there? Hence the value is 106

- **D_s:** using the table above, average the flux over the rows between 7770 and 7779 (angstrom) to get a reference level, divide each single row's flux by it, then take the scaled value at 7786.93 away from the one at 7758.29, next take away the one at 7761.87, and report -1.04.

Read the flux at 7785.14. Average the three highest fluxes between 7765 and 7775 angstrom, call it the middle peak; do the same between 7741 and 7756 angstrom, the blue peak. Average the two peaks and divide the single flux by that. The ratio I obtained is 1.05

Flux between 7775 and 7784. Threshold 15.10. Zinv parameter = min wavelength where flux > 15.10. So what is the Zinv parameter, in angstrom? 7776.18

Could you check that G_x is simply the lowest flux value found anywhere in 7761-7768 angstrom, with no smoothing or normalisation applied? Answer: 14.8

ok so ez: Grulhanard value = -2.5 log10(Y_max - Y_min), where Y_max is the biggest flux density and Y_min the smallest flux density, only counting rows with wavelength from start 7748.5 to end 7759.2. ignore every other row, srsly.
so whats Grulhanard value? 0.14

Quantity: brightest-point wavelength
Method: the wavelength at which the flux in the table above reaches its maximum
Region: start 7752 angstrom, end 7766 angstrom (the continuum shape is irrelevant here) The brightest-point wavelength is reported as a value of 7760.08 angstrom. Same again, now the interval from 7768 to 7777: 7774.39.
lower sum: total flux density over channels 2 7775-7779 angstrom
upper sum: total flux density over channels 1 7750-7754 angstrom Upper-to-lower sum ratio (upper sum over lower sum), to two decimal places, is 0.96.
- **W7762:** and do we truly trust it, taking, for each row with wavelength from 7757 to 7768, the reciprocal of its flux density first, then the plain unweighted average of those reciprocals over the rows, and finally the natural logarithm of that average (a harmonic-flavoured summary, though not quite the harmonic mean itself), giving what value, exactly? -2.733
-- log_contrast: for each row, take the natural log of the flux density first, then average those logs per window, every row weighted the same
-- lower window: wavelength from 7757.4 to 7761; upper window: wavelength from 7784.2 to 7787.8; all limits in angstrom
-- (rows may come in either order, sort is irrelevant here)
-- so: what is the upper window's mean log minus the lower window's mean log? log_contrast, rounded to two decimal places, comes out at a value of 0.02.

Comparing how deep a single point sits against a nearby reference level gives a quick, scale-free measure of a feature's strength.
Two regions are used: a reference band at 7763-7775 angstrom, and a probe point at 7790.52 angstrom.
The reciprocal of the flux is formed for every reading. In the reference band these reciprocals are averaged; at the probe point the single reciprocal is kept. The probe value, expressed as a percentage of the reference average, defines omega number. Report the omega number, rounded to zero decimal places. 100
